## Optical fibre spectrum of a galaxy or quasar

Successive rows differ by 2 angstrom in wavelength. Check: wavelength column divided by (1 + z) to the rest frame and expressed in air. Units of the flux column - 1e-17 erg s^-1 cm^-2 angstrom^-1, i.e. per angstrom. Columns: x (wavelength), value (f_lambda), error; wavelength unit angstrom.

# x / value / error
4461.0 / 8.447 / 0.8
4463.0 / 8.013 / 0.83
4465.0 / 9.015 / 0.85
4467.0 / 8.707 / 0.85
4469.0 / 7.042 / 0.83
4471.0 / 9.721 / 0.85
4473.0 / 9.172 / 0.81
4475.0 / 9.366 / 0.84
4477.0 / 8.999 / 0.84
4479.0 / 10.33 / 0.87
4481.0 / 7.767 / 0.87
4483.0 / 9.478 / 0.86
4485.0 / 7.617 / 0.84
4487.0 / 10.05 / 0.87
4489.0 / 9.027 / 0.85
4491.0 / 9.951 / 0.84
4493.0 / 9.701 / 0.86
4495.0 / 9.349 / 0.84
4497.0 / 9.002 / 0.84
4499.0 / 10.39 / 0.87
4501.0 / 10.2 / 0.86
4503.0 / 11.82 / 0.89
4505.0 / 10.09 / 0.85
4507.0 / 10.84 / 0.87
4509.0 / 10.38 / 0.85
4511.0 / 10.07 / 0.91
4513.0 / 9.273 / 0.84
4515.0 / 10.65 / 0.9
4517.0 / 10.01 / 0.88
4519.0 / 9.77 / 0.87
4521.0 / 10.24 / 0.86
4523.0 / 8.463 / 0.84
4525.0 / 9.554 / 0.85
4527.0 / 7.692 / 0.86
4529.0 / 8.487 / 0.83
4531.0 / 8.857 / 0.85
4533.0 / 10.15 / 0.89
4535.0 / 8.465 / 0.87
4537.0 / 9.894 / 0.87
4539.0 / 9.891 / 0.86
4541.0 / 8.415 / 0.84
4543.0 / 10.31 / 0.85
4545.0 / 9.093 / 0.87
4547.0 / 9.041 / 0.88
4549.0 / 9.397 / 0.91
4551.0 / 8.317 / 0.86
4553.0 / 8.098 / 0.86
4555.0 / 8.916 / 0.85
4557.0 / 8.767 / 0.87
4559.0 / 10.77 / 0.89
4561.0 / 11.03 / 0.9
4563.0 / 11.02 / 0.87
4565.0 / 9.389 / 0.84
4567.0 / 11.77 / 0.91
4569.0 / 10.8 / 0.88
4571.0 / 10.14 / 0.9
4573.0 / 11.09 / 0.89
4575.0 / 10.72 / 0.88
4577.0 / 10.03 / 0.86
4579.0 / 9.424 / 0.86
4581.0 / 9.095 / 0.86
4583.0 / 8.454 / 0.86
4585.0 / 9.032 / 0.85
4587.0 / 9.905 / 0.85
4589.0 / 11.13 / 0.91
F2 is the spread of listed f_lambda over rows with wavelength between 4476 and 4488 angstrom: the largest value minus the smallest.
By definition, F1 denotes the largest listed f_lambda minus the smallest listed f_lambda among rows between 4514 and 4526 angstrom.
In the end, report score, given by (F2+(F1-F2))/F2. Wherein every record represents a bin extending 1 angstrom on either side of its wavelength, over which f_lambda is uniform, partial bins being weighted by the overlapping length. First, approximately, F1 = 2.2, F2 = 2.7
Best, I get 0.81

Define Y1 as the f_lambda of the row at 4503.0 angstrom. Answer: 11.82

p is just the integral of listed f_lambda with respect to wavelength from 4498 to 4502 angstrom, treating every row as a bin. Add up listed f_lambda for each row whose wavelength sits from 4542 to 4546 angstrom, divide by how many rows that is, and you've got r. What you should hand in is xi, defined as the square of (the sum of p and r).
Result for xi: 2589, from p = 41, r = 9.7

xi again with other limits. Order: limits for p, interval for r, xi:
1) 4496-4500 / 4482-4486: 2240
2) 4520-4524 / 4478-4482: 2158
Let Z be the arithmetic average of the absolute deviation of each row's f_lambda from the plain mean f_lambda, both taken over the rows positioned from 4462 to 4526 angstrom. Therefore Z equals 0.76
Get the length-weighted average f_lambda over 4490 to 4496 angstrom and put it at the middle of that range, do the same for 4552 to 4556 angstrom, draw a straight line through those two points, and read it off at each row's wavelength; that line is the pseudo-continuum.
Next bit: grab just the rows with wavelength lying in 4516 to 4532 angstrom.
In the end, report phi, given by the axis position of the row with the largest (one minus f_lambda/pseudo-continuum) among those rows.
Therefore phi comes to 4527.0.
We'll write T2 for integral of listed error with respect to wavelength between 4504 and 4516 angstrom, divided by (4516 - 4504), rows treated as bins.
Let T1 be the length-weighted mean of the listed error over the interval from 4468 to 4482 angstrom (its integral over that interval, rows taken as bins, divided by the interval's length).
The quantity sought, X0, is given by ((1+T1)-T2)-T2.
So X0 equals 0.104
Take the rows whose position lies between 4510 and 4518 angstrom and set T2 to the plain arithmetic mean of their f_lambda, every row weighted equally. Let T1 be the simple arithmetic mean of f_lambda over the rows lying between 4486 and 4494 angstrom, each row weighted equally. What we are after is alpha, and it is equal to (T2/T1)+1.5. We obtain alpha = 2.53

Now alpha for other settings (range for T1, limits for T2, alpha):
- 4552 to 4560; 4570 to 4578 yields 2.65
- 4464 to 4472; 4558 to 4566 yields 2.72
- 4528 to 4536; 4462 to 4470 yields 2.41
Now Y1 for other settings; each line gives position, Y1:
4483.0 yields 9.478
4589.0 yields 11.13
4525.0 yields 9.554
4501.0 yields 10.2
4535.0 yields 8.465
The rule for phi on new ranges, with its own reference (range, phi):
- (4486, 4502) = 4489.0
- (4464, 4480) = 4469.0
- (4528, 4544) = 4529.0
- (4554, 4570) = 4557.0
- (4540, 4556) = 4553.0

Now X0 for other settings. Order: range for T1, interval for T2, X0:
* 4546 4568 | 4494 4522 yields 0.144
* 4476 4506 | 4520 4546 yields 0.143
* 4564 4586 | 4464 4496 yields 0.176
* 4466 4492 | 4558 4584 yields 0.094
